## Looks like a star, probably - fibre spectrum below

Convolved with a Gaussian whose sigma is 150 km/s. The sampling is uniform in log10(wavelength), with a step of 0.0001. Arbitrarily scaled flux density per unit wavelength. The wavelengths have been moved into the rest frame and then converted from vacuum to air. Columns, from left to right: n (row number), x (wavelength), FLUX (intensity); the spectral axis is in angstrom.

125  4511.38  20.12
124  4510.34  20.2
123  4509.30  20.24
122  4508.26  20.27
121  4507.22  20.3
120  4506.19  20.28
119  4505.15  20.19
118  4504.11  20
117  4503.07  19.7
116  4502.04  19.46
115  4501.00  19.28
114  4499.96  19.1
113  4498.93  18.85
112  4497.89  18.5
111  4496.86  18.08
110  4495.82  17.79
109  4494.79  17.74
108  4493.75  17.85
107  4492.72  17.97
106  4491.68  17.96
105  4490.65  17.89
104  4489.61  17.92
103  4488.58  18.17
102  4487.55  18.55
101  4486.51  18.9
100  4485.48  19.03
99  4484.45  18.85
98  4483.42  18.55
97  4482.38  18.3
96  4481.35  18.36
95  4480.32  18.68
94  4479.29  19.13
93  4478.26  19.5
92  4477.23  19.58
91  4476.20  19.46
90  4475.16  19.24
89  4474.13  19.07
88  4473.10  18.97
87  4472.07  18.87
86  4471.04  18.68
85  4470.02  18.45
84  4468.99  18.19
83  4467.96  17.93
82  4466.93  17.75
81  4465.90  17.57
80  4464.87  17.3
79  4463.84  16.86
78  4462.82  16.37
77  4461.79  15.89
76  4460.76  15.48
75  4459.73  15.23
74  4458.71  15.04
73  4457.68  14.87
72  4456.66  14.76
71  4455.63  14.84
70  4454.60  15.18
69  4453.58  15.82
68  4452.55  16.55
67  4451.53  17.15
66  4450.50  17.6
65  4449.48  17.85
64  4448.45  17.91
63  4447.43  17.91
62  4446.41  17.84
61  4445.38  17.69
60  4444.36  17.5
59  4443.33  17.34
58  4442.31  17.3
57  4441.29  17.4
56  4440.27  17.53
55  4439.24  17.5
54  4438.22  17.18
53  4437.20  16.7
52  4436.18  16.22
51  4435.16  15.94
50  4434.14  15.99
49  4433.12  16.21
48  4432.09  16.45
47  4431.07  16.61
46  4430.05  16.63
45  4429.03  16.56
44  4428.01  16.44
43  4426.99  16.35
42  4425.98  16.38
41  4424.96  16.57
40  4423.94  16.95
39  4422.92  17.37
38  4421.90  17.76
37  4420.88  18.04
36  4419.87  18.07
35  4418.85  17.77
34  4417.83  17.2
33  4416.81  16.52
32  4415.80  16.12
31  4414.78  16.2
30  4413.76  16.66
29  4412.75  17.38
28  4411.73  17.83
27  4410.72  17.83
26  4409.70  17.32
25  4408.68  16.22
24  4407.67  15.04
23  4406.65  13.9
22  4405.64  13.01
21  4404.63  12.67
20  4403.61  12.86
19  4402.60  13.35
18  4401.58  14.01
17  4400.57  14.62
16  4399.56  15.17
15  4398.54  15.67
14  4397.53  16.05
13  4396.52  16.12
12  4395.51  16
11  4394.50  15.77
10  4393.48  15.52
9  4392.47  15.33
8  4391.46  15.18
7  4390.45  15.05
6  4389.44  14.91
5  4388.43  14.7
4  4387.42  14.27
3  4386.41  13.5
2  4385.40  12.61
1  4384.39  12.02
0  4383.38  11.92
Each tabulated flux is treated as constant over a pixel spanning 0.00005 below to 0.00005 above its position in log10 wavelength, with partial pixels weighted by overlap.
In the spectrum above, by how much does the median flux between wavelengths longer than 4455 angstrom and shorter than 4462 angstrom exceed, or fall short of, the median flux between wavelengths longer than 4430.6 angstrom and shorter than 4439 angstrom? -1.3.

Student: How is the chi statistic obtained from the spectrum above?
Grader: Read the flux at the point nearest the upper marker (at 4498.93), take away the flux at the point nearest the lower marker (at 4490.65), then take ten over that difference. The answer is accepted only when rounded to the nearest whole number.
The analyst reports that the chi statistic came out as 10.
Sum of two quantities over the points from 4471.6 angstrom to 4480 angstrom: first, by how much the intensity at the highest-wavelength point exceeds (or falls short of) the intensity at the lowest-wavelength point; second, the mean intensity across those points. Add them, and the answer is 19.5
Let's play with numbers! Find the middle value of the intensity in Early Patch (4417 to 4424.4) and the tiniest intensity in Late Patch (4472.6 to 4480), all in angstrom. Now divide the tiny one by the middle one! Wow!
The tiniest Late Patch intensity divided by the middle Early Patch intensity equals 1.07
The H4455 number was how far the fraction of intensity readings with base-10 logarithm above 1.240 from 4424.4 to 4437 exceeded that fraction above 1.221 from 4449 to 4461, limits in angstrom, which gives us -0.25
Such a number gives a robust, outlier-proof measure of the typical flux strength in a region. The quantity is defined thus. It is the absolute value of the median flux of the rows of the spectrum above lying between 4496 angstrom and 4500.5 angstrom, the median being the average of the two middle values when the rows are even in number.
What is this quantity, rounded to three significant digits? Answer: 18.7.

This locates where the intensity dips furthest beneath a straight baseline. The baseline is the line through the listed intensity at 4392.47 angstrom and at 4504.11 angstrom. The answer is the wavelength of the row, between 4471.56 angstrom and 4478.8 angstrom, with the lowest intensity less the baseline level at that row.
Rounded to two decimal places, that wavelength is 4472.07 angstrom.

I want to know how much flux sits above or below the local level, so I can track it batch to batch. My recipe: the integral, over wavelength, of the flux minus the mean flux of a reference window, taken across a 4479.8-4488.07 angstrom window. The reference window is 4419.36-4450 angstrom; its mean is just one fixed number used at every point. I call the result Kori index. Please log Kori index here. 13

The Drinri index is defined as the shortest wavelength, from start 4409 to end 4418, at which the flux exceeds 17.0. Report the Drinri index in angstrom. 4409.70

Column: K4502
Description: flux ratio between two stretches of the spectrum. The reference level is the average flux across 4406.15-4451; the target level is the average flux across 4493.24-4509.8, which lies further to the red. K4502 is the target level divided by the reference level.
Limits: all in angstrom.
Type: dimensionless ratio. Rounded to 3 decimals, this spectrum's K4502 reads 1.134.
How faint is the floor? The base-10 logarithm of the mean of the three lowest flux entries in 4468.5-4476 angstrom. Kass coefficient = 1.27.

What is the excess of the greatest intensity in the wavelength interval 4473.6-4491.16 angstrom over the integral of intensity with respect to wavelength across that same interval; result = -310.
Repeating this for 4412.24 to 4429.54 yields -275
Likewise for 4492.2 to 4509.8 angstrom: -317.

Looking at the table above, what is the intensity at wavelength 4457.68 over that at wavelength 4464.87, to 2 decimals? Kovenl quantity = 0.86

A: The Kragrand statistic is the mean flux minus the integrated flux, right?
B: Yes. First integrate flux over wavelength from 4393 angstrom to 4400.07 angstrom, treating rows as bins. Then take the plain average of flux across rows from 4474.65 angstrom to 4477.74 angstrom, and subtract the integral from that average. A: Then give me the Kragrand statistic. -92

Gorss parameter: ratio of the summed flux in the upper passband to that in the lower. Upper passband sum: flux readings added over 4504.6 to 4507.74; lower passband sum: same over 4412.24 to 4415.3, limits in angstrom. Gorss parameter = 1.21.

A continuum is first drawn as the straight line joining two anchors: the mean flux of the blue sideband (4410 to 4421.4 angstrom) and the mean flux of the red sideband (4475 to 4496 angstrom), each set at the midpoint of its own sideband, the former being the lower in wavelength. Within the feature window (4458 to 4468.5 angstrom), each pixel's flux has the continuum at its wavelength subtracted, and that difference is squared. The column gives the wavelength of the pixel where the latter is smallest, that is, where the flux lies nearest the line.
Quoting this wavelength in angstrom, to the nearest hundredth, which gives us 4467.96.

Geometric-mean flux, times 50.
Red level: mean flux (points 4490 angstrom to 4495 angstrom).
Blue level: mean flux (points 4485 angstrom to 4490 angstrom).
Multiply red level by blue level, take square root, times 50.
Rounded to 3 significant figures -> 910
